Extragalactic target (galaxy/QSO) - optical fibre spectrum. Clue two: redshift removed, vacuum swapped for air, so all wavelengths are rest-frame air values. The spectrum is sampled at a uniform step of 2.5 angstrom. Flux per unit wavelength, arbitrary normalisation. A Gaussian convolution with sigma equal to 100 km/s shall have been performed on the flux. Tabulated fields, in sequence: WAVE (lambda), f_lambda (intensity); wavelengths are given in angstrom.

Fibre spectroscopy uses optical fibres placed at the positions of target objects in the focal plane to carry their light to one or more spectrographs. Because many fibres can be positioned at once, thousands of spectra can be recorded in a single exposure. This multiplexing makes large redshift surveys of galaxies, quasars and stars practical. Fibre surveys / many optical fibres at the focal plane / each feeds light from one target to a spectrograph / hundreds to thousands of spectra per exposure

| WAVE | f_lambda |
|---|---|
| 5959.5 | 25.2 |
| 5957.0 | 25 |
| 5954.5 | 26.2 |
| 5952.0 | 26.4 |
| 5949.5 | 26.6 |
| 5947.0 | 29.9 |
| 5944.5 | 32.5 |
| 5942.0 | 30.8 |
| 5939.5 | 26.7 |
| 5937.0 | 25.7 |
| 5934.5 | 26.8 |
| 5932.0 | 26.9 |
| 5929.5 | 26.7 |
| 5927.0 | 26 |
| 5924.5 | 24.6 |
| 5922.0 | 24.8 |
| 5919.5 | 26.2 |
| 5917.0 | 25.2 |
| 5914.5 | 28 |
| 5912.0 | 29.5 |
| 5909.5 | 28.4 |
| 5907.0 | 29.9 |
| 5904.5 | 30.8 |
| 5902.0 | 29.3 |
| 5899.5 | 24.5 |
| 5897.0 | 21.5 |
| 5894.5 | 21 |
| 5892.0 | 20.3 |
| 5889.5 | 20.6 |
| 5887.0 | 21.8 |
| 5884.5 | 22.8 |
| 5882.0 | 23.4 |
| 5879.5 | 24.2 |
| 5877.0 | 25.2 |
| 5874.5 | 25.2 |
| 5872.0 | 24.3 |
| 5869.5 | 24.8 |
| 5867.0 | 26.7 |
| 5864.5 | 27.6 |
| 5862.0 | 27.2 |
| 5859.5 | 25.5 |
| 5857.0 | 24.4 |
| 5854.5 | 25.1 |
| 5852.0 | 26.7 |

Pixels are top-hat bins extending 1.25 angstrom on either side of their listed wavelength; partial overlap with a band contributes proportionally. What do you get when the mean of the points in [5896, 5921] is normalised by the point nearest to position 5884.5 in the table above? 1.20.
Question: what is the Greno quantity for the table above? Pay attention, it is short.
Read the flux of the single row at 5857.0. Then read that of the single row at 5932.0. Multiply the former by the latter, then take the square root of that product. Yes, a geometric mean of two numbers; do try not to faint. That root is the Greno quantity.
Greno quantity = 25.6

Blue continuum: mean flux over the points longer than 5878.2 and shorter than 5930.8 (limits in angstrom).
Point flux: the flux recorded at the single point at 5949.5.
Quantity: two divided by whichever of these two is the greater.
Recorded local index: 0.0752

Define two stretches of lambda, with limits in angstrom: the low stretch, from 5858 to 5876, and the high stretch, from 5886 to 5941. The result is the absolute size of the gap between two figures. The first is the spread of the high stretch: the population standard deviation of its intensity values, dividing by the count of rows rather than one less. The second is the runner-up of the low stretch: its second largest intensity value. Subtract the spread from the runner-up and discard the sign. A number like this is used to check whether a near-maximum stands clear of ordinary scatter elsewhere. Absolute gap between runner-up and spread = 24.2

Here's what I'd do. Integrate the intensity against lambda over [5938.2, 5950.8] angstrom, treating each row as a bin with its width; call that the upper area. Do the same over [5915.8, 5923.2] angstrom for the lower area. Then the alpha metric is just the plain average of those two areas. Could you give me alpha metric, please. 278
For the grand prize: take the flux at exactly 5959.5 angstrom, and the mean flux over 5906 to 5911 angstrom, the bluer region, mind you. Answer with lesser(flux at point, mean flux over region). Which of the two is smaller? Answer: 25.2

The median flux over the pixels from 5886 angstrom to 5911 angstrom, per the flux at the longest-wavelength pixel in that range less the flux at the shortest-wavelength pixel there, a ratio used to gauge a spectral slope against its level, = 4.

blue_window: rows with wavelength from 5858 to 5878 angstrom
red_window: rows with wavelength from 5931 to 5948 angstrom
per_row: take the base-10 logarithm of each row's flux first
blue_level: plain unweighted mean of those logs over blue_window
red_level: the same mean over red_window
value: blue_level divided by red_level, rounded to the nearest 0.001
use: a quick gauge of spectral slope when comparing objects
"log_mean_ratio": 0.971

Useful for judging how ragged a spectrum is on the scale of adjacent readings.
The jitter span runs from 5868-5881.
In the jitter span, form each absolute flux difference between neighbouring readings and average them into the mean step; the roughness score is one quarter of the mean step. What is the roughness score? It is 0.15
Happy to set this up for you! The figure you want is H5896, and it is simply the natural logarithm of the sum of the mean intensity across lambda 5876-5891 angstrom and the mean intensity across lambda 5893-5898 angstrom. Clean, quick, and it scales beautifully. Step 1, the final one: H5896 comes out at 3.79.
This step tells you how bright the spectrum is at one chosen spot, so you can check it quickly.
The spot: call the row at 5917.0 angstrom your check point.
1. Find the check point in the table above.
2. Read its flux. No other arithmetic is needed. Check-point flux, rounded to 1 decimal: 25.2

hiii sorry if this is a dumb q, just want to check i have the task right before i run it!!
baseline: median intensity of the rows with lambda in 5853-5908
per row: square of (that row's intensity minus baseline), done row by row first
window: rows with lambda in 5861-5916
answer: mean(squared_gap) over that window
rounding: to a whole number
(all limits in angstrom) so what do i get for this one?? 10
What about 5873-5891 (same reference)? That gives 4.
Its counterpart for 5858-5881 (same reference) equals 2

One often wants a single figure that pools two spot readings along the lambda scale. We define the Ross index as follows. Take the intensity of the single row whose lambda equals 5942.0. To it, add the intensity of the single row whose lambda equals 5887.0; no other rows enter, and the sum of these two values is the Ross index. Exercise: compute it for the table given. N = 53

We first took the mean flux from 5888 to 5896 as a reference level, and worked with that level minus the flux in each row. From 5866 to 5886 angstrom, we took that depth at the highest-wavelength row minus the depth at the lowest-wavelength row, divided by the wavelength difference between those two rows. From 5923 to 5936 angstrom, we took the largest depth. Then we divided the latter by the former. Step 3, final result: -18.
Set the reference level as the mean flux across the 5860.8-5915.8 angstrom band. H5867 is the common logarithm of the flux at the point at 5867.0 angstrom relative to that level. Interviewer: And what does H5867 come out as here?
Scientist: 0.0231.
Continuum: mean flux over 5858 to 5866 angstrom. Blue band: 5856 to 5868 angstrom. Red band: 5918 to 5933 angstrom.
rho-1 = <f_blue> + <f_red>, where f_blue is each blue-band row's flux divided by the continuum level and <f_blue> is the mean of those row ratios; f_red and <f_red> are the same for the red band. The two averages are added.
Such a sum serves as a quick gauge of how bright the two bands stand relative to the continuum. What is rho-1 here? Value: 1.95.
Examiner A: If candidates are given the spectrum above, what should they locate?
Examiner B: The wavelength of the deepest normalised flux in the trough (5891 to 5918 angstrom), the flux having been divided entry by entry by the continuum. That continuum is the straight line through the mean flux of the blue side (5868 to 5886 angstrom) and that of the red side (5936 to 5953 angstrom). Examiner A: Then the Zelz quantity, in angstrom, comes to 5892.0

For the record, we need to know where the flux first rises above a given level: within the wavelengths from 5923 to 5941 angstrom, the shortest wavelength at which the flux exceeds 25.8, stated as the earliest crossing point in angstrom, 5927.0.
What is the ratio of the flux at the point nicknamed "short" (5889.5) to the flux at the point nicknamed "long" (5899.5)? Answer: 0.84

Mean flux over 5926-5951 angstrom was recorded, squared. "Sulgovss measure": 776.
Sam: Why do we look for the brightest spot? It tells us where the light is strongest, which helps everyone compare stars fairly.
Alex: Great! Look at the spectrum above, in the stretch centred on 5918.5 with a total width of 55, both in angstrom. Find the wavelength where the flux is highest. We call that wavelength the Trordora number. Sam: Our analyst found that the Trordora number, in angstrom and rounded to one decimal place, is 5944.5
